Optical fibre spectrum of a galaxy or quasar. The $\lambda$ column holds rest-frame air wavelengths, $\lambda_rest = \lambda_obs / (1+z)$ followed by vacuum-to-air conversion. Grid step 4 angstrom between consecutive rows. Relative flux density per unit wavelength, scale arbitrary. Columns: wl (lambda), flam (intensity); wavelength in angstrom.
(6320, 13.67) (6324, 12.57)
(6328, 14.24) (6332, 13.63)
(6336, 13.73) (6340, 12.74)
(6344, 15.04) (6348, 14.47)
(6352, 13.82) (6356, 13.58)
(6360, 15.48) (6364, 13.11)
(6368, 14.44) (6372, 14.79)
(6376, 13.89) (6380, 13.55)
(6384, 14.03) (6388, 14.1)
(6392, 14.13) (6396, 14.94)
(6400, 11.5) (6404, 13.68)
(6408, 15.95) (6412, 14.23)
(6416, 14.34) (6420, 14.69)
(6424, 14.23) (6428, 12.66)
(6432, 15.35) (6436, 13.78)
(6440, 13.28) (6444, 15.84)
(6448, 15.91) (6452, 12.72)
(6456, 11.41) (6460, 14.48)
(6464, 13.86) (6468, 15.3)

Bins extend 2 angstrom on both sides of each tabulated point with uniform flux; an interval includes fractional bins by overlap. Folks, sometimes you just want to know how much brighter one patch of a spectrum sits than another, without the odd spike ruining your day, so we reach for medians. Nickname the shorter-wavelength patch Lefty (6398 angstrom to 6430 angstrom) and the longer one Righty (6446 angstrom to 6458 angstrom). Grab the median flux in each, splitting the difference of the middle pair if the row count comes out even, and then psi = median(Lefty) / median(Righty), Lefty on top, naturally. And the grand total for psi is 1.12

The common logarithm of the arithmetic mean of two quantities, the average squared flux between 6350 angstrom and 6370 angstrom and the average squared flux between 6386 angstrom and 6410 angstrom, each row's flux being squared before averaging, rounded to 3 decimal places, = 2.299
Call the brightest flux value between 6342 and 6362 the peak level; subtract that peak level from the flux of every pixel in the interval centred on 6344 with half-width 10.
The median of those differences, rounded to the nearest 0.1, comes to -1.7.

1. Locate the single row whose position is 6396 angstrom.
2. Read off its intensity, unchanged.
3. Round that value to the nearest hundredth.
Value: 14.94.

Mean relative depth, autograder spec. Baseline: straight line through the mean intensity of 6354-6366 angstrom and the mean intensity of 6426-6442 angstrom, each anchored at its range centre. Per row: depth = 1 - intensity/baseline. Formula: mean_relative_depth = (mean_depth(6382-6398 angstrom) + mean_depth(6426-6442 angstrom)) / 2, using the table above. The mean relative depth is -0.013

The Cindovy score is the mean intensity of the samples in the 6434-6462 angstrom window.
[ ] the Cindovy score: 13.92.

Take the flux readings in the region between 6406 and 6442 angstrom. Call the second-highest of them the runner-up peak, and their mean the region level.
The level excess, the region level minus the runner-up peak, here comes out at -1.1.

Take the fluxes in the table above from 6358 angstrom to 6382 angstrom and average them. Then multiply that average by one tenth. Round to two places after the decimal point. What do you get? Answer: 1.42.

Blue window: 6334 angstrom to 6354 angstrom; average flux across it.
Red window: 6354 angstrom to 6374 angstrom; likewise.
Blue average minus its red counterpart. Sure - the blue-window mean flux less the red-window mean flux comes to -0.3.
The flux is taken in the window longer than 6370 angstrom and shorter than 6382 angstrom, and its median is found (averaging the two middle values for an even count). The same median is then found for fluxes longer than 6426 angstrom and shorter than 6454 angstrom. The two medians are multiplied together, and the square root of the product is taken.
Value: 13.8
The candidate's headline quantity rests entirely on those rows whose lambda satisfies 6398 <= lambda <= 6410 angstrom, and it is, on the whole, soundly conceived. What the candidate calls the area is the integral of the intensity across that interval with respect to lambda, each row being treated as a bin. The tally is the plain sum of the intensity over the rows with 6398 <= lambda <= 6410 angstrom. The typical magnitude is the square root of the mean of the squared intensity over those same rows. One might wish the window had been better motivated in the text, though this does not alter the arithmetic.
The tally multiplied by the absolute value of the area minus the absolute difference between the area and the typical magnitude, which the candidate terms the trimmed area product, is 569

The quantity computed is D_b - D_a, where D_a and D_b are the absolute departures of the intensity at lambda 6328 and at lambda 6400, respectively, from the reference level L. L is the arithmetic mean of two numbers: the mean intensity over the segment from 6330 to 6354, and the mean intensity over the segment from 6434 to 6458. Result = 2.0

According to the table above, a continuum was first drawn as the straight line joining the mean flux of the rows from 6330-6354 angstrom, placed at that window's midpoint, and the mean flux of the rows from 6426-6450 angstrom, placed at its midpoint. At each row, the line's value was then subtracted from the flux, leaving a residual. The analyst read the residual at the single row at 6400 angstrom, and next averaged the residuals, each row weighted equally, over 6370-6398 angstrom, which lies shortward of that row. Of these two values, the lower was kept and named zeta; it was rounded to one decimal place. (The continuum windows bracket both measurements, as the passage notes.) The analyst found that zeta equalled -2.7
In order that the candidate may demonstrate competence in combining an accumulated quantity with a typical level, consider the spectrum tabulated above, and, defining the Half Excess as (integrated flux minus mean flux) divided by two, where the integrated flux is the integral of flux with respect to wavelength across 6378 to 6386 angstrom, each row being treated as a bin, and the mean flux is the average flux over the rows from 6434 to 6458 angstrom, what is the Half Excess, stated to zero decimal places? 48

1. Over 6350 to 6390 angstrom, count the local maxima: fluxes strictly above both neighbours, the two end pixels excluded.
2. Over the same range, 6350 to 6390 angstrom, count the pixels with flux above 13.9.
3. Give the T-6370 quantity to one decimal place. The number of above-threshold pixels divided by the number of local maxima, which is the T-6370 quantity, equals 2.5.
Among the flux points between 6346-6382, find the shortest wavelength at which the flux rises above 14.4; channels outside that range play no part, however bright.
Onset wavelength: 6348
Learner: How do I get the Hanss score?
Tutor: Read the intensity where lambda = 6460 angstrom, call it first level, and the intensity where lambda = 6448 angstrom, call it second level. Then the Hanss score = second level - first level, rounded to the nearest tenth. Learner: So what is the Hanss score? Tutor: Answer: 1.4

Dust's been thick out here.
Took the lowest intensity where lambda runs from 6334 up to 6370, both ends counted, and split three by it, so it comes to 0.235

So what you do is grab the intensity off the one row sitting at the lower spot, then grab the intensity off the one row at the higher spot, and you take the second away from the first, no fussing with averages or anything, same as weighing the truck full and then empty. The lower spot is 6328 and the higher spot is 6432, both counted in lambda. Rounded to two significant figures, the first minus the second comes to -1.1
